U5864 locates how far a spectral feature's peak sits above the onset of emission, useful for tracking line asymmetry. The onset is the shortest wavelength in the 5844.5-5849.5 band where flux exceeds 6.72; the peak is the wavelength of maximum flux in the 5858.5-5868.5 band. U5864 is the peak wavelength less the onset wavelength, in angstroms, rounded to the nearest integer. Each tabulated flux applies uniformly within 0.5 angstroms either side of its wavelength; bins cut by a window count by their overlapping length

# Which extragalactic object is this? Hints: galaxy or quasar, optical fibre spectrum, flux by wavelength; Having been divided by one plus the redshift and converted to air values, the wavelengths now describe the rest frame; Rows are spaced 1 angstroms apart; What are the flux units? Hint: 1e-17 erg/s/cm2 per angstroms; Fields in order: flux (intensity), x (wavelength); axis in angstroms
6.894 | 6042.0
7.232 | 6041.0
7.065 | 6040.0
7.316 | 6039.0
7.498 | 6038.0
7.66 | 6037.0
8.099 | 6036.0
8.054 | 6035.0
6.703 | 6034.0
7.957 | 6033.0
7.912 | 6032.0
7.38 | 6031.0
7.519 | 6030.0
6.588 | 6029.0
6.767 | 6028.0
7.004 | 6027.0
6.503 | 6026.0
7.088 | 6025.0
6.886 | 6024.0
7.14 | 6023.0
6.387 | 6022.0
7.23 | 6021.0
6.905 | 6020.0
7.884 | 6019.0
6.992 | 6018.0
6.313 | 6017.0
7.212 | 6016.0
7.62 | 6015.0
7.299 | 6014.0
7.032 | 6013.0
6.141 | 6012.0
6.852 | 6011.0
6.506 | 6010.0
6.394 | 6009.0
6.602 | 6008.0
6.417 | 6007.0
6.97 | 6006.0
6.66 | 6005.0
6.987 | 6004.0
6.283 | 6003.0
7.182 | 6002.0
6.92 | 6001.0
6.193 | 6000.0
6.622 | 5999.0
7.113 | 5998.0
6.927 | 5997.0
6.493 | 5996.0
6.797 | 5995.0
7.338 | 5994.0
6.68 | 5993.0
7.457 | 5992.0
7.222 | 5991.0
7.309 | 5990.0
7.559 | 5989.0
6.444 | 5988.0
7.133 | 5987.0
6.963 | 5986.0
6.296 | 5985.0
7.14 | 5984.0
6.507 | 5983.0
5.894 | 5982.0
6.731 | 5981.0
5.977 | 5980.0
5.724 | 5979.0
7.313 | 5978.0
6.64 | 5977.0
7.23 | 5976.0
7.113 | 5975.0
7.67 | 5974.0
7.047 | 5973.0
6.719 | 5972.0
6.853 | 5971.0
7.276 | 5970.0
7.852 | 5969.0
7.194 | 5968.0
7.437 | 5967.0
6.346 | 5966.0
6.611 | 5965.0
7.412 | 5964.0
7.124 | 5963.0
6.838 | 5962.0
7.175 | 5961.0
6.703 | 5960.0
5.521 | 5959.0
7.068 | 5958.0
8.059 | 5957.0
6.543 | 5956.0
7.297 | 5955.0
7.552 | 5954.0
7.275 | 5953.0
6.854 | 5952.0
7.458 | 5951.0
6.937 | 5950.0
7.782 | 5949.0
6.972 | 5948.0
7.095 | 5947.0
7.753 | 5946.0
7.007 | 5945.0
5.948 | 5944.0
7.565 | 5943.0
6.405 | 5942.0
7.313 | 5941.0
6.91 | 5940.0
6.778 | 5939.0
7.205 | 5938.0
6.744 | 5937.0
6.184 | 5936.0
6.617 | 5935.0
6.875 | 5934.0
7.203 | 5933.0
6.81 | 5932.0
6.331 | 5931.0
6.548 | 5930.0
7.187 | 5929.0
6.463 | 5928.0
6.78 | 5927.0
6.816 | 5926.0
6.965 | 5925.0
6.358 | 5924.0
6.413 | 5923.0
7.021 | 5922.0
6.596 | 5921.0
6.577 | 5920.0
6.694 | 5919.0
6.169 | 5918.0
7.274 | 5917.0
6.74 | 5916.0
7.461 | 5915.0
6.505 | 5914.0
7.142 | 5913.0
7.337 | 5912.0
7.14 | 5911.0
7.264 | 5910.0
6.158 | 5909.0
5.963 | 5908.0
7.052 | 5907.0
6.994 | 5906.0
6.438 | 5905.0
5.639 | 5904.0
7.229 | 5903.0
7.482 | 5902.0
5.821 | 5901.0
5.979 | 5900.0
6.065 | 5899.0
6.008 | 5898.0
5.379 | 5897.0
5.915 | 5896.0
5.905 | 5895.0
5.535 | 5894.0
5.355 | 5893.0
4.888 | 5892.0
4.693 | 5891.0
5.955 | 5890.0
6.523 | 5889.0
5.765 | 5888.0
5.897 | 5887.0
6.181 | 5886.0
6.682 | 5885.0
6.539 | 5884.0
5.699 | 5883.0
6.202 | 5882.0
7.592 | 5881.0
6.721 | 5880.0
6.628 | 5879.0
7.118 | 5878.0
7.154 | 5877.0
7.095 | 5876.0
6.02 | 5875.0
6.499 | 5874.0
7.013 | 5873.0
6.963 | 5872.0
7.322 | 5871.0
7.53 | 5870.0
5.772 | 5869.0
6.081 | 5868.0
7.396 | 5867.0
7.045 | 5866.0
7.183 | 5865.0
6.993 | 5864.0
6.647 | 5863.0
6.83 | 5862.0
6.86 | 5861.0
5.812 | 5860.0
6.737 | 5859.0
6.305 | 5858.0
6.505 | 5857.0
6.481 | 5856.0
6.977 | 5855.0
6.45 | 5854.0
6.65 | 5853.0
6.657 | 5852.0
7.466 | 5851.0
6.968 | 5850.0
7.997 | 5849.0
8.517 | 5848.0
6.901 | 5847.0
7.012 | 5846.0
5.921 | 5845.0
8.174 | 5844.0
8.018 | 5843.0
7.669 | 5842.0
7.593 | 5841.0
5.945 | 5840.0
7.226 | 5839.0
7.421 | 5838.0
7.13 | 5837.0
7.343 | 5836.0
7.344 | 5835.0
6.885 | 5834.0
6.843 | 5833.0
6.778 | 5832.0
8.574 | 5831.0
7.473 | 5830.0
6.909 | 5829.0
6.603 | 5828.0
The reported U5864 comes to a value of 21 angstroms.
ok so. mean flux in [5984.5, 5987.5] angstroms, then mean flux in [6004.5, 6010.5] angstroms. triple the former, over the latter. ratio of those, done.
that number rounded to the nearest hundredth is 3.09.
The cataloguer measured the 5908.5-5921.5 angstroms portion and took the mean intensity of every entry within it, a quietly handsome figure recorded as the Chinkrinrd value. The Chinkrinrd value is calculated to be 6.85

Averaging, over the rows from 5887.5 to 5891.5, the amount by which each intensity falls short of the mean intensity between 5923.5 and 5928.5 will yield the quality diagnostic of 0.9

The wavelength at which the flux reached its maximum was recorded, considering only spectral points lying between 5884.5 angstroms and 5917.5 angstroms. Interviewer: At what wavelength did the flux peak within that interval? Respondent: 5902.0 angstroms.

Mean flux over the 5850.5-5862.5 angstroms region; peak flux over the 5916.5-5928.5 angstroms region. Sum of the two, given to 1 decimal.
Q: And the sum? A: 13.9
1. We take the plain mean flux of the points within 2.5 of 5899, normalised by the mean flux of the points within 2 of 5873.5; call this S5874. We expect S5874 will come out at 0.88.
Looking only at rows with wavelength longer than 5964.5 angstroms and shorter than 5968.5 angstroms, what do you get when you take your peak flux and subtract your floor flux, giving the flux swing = 1.09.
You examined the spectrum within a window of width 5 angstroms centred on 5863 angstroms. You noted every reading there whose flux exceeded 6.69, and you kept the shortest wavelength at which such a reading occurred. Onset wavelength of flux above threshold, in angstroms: 5861.0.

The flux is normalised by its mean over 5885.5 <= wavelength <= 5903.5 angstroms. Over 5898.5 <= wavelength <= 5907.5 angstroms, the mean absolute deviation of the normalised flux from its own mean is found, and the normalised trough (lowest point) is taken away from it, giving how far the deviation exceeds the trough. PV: -0.85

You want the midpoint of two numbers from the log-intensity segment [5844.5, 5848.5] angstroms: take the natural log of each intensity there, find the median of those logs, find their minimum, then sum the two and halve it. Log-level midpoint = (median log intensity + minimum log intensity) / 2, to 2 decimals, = 1.86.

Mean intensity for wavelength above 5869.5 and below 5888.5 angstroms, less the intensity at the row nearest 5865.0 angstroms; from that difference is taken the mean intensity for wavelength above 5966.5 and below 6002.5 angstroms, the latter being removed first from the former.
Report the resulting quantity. -7.4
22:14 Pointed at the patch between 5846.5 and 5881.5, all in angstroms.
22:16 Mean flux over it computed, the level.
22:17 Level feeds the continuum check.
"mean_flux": 6.88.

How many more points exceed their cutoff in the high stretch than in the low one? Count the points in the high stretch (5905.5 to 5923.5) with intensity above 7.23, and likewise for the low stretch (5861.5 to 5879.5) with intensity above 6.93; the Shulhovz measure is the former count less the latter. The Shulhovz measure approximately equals -7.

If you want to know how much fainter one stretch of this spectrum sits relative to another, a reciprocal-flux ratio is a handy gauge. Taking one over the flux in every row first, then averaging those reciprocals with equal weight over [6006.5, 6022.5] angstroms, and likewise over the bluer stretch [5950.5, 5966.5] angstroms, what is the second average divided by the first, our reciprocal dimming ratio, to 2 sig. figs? 0.98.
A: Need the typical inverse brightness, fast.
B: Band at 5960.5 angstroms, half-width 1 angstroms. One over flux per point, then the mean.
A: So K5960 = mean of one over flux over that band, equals 0.144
